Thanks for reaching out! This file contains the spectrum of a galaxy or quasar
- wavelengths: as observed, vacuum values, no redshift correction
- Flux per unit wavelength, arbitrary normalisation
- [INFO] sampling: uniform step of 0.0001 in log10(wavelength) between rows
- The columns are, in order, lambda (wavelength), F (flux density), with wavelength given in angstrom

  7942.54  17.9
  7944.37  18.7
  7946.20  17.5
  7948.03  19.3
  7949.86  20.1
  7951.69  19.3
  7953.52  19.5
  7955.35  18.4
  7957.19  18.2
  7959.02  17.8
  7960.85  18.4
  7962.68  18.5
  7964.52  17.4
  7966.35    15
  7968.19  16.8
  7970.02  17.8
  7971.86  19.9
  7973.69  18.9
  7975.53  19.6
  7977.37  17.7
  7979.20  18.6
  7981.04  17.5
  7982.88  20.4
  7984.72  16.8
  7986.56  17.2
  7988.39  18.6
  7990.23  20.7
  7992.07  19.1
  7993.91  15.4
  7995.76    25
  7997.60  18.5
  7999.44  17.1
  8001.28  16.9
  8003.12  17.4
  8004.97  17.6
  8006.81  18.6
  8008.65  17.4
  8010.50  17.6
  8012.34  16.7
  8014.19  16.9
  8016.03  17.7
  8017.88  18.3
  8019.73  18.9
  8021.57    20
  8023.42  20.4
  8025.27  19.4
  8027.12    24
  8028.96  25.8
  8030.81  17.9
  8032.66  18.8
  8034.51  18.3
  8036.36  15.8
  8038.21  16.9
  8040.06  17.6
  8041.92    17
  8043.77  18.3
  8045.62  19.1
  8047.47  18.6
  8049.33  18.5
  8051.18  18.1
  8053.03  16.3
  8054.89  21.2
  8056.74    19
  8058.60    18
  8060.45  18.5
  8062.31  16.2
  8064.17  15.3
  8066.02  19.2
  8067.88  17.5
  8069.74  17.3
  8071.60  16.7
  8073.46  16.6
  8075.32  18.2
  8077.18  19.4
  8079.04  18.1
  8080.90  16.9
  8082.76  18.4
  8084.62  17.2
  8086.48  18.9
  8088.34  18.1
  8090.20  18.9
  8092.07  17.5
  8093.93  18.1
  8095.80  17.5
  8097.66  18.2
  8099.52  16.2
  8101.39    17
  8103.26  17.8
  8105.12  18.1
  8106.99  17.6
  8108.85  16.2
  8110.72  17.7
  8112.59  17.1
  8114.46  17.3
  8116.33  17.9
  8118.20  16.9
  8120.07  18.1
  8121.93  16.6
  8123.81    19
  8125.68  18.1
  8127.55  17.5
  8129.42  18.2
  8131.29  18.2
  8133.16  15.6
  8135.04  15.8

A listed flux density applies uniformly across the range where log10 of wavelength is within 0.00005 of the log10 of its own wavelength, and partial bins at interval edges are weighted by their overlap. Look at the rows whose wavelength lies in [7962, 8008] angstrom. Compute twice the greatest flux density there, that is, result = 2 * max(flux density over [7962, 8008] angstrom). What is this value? 50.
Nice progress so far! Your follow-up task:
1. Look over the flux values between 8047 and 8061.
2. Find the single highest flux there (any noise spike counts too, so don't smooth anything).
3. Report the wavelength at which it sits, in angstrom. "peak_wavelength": 8054.89 angstrom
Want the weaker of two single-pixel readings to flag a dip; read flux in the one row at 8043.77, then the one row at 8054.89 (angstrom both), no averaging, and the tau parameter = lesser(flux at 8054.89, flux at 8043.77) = 18.3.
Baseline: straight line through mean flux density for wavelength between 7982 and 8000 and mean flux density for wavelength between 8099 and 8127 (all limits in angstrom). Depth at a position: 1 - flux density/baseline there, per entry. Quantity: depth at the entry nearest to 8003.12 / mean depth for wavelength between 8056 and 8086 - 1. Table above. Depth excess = 4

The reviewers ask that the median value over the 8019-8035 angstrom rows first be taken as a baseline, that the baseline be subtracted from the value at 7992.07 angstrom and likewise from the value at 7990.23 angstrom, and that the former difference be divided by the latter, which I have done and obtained -0.2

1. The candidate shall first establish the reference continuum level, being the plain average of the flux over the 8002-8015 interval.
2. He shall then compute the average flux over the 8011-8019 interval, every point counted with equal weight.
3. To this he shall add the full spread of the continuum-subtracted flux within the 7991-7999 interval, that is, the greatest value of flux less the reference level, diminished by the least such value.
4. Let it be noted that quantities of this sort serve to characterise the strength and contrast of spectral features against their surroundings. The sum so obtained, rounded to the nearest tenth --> 27.0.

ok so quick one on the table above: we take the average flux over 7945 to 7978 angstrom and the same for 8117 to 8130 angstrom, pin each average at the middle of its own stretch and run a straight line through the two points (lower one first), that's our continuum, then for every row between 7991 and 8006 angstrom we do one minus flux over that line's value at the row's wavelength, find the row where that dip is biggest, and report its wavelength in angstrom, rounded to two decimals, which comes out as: 7993.91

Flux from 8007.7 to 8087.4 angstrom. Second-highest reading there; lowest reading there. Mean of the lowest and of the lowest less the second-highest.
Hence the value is 3.3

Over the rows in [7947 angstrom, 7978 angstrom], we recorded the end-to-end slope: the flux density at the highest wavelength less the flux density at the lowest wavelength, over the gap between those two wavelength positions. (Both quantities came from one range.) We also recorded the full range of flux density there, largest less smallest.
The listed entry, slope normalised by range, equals -0.011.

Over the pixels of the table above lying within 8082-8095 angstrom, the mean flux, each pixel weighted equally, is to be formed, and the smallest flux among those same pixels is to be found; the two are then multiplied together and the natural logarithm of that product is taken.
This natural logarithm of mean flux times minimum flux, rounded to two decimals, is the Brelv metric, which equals 5.74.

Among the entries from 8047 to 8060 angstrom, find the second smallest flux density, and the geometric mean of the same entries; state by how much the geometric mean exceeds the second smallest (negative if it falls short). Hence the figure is 0.5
